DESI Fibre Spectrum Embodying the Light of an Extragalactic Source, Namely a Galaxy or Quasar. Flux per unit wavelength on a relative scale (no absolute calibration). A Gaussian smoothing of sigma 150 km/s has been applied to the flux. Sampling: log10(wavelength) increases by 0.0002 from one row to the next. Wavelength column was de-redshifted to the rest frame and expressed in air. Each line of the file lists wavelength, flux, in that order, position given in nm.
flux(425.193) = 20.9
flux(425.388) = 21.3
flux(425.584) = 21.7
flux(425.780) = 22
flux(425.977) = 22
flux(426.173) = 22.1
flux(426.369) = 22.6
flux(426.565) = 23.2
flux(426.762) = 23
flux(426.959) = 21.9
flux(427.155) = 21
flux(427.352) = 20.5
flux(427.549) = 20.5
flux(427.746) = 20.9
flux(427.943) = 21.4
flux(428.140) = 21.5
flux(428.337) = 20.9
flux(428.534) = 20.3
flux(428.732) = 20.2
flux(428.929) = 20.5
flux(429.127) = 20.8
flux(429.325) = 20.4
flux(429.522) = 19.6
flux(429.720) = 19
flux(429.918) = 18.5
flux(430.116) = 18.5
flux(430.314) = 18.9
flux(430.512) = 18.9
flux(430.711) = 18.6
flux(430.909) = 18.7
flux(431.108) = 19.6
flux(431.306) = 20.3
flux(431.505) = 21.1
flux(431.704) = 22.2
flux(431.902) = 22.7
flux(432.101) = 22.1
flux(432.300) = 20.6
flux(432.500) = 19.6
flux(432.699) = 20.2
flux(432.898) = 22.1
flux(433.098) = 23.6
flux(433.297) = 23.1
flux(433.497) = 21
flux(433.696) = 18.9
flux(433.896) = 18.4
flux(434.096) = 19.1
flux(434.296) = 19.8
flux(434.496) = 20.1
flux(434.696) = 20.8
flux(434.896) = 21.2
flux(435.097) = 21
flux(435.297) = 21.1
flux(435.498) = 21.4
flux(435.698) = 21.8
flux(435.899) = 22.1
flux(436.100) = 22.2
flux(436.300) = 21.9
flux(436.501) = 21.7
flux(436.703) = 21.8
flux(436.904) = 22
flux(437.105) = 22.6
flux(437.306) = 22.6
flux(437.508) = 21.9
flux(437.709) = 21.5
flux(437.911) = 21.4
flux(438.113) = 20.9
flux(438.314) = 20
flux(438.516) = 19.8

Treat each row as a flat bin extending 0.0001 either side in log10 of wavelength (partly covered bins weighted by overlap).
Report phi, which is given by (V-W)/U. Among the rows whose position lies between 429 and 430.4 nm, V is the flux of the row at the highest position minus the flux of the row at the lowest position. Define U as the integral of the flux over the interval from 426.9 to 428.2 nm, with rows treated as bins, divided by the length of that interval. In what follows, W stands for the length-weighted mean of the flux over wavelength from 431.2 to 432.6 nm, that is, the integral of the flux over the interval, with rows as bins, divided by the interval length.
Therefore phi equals -1.10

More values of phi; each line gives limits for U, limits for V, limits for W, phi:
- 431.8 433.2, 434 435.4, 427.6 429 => -0.87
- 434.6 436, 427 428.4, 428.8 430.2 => -0.93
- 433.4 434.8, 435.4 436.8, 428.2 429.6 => -1.01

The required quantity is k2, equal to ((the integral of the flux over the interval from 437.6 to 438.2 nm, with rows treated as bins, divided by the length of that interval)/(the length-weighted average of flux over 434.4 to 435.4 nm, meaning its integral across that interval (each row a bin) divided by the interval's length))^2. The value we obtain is 1.04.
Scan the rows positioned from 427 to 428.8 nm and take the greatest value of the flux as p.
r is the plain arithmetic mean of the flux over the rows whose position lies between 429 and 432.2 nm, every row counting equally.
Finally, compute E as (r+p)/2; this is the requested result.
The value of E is 20.7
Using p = 21.5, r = 20.0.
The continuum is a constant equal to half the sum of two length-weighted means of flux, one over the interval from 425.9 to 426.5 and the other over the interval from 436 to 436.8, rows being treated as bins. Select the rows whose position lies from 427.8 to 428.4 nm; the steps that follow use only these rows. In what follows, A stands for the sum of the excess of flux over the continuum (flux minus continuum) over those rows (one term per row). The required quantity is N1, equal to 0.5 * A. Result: -1.3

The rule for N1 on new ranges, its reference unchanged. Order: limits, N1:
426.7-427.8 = -2.4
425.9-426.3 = -0.1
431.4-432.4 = -0.9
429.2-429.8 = -3.7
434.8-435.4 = -1.5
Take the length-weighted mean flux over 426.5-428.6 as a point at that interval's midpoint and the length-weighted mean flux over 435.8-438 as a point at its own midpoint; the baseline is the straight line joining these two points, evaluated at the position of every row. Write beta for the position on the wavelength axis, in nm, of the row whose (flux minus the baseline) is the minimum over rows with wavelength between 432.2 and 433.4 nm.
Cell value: 432.500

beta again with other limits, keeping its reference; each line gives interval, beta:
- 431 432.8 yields 432.500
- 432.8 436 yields 433.896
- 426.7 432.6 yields 430.116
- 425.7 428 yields 427.549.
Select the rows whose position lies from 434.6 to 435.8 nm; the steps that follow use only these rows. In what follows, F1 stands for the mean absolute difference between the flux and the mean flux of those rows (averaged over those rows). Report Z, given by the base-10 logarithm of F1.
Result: -0.59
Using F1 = 0.3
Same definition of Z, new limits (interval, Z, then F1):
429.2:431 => -0.36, 0.4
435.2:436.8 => -0.58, 0.3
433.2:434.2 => 0.19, 1.6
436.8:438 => -0.40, 0.4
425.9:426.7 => -0.37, 0.4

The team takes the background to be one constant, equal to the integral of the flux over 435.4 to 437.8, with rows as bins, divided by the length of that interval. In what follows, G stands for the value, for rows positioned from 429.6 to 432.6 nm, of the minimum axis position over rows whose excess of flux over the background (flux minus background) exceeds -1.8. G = 431.306 nm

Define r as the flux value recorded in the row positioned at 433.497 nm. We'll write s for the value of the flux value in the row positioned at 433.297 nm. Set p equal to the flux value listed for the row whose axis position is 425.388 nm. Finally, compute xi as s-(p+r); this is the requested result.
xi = -19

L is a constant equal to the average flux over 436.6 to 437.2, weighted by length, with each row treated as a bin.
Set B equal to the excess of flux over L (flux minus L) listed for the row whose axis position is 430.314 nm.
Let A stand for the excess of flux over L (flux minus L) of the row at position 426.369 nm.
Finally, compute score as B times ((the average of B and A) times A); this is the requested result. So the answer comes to 2.1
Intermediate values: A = 0.5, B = -3.2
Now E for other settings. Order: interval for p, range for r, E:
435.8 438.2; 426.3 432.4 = 21.6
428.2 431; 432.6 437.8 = 21.1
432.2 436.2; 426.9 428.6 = 22.3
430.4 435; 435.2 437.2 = 22.7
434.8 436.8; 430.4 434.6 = 21.4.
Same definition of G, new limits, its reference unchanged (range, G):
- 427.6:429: 427.746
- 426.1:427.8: 426.173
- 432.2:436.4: 432.300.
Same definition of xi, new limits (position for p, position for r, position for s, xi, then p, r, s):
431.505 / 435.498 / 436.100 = -20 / 21.1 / 21.4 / 22.2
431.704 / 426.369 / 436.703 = -23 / 22.2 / 22.6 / 21.8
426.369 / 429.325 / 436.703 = -21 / 22.6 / 20.4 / 21.8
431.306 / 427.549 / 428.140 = -19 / 20.3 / 20.5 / 21.5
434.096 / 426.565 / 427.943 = -21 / 19.1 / 23.2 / 21.4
